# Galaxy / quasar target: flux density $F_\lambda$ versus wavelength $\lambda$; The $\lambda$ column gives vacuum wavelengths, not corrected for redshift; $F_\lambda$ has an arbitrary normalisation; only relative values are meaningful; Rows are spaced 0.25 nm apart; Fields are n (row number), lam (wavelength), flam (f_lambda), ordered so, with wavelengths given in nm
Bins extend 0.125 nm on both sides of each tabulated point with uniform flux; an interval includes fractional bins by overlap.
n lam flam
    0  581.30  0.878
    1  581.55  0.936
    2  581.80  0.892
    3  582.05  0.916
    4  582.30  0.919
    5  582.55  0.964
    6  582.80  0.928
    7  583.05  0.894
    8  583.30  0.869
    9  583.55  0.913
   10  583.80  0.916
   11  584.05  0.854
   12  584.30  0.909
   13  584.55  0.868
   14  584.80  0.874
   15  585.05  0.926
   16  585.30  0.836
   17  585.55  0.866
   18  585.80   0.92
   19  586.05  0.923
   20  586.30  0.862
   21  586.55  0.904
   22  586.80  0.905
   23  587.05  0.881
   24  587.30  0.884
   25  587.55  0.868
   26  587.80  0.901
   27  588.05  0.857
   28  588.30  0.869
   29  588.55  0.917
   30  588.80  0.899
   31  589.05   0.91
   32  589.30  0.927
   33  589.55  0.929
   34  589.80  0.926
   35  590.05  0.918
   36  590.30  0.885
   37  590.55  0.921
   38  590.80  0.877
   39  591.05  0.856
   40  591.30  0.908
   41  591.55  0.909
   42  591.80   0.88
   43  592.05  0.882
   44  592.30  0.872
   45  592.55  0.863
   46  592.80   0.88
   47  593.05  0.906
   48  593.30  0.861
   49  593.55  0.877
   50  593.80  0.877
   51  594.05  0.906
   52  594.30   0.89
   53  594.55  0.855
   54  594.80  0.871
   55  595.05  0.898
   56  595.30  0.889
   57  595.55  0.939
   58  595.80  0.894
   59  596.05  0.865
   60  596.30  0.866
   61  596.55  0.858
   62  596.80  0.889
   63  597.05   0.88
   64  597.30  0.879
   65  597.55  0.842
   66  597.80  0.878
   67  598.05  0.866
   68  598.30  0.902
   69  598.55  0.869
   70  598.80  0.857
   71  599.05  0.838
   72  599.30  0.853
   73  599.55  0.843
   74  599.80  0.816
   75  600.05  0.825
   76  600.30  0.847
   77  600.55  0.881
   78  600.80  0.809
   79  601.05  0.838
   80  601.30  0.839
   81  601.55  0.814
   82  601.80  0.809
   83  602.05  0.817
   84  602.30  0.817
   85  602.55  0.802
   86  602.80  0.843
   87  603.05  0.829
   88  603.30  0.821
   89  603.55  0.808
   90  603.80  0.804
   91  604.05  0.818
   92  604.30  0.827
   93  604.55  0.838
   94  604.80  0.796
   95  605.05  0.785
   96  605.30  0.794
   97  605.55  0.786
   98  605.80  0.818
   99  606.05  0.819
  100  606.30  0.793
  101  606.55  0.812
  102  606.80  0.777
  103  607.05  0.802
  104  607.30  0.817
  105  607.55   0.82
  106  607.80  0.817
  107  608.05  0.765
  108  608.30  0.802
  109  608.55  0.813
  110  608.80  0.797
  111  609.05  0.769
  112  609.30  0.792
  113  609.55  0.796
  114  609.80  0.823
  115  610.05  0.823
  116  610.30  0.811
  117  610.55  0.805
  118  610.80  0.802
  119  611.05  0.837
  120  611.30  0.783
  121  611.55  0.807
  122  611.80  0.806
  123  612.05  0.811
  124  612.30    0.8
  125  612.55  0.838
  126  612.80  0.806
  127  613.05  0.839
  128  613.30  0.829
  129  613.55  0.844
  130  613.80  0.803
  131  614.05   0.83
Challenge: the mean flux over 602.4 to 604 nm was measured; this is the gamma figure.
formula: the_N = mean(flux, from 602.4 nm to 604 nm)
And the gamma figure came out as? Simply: 0.82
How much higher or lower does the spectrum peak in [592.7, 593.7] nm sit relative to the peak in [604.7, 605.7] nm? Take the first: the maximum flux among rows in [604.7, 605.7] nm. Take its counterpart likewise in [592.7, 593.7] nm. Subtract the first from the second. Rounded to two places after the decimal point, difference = 0.11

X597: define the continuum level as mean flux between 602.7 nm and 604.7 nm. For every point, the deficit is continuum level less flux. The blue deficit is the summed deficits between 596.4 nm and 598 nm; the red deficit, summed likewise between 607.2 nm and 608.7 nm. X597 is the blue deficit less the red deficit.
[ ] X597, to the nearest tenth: -0.4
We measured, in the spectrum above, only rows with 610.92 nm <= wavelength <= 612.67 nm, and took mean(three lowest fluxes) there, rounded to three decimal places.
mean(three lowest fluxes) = 0.796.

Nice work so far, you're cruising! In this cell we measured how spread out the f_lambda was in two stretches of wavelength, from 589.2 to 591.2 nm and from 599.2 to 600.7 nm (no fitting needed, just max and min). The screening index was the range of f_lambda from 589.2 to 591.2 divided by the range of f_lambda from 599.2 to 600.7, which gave 1.12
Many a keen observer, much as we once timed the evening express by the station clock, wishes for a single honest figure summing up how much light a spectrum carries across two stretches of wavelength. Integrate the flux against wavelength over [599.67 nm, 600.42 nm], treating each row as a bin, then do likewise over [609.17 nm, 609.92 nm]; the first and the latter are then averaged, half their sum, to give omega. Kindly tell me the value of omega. 0.61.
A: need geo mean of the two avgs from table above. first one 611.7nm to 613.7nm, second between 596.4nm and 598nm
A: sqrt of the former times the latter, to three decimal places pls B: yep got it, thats 0.846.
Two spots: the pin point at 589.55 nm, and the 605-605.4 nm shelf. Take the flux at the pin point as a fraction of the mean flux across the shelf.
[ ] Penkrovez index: 1.18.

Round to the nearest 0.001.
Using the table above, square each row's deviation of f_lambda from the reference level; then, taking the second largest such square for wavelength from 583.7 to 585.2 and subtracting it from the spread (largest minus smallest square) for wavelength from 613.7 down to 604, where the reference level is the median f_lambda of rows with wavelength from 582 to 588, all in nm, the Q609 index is 0.014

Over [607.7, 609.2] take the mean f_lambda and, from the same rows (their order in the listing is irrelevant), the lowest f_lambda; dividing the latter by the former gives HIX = 0.964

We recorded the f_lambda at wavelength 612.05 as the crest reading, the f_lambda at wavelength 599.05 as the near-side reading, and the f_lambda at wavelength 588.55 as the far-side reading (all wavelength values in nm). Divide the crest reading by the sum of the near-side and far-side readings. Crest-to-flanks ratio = 0.462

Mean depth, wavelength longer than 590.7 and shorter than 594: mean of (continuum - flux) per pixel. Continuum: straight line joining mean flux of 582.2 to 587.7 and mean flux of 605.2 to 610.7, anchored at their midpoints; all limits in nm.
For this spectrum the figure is -0.016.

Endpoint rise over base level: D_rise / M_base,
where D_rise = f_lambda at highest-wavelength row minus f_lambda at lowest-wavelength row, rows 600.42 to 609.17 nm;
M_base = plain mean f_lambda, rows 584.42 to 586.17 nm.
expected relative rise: -0.13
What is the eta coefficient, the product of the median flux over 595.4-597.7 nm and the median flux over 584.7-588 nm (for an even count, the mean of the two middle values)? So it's 0.777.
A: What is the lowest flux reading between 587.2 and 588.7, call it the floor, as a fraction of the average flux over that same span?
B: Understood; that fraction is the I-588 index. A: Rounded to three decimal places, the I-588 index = 0.971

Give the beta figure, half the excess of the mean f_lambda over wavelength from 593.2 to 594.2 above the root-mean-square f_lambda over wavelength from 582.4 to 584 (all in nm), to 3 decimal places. -0.017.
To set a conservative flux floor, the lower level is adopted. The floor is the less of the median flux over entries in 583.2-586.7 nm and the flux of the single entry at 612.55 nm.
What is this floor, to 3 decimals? 0.838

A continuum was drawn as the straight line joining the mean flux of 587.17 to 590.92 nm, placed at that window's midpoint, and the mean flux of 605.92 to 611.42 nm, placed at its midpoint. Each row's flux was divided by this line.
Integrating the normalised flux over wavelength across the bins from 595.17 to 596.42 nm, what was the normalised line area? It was 1.29 nm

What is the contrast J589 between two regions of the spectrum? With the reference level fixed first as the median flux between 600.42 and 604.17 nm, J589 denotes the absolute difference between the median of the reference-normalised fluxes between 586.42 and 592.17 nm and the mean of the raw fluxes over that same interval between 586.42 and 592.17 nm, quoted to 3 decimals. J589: 0.207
